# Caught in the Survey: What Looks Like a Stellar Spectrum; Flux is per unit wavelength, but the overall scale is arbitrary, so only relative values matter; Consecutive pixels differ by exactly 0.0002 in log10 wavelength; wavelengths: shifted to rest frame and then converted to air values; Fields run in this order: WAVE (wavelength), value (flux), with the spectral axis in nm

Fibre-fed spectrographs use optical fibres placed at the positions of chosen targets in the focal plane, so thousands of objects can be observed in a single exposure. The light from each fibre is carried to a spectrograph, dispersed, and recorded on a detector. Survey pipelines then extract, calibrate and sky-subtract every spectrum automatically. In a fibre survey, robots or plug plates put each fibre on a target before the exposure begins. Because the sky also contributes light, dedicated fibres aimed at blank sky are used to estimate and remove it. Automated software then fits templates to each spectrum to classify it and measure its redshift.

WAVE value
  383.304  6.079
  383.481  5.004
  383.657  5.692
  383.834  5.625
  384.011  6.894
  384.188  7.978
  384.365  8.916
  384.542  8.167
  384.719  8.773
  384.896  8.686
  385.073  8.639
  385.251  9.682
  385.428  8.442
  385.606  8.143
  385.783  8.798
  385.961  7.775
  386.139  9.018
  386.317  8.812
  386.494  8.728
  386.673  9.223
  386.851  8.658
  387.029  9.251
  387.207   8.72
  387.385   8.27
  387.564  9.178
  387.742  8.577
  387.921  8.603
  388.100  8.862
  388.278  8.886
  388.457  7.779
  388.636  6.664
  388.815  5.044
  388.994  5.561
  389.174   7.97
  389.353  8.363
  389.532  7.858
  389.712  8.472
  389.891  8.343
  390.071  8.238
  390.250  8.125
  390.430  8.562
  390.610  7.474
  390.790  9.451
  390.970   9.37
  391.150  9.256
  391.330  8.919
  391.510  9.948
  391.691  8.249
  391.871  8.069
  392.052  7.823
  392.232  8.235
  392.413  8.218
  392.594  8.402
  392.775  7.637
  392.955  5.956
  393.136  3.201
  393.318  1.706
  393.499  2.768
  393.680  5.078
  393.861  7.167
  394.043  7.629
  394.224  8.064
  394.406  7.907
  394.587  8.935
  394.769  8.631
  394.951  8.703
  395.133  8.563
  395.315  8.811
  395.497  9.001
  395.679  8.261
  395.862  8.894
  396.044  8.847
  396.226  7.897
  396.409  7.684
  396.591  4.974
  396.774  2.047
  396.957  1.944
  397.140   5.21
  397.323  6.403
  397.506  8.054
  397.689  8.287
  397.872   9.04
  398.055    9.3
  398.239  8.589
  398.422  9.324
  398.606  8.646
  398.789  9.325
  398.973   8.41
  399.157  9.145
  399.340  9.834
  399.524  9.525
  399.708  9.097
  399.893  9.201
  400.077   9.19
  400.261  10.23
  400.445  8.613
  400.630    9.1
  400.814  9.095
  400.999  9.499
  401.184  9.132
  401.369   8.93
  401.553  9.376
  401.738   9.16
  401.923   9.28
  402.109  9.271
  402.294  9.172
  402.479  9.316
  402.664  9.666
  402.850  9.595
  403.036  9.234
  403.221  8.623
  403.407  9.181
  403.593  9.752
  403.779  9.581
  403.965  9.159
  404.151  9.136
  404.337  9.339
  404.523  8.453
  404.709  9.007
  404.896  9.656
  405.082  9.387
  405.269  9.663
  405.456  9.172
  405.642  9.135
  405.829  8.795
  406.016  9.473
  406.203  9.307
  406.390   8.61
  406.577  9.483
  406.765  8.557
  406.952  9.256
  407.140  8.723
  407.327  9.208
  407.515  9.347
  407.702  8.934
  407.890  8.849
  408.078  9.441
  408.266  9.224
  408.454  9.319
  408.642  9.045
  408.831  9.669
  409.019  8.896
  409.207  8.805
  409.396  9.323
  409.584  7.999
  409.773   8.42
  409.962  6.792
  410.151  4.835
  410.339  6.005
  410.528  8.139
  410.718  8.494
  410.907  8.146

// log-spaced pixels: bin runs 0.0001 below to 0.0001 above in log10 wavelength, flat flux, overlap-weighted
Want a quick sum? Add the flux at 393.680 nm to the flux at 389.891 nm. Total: 13.4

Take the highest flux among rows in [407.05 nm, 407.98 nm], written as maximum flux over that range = 9.347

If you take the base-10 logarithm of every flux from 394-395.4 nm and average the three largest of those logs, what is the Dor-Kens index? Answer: 0.945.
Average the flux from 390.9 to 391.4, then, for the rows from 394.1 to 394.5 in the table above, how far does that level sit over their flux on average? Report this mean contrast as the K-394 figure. 1.2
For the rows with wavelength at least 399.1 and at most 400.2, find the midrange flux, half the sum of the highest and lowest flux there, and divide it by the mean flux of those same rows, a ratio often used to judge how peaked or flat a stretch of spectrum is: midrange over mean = 1.01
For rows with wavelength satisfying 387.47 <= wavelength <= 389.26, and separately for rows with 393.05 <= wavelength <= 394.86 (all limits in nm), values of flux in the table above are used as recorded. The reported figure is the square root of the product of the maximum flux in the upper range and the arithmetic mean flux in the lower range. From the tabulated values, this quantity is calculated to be 8.3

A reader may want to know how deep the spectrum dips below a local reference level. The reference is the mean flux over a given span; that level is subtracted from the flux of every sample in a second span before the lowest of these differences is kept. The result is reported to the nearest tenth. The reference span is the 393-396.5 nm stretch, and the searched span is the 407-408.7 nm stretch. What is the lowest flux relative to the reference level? 1.5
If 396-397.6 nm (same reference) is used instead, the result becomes -5.3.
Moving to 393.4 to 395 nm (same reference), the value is -4.5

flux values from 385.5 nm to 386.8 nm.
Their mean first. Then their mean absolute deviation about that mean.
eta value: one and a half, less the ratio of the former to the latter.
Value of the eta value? -21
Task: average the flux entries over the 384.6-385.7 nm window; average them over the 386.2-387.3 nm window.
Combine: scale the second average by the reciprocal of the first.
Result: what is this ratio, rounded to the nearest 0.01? 1.02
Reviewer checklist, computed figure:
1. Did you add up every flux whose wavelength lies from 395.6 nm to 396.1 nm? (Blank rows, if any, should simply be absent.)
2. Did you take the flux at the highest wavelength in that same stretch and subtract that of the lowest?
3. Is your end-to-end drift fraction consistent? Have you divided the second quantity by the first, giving 0.023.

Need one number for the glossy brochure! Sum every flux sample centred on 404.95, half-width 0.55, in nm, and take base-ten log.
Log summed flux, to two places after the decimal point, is 1.74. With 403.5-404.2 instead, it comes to 1.58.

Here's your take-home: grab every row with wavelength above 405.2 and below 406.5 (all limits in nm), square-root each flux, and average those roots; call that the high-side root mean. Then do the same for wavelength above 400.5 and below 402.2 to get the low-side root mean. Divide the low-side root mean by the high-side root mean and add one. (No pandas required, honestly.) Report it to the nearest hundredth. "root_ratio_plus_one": 2.00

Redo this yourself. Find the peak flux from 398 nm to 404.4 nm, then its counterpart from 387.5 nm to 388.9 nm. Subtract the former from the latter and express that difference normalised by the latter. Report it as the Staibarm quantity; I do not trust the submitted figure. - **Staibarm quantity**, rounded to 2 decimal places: -0.11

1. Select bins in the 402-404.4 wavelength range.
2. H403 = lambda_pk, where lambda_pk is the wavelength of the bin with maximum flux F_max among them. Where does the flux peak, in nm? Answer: 403.593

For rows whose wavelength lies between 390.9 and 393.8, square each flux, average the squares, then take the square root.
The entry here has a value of 7.5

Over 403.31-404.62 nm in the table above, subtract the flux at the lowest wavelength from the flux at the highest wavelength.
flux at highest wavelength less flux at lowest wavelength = -1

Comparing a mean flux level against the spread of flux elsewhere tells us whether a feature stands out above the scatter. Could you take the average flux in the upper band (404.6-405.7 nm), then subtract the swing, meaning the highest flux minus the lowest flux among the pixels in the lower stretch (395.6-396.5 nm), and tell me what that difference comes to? 8.1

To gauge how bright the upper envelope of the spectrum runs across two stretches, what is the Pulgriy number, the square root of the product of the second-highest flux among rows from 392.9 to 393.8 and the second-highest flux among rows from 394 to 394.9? 6.6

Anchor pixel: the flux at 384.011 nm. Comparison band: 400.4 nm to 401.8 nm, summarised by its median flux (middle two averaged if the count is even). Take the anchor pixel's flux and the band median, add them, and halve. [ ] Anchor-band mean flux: 8.0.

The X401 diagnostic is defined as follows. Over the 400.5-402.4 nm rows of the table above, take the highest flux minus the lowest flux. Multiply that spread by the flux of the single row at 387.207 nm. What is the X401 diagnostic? 5.0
